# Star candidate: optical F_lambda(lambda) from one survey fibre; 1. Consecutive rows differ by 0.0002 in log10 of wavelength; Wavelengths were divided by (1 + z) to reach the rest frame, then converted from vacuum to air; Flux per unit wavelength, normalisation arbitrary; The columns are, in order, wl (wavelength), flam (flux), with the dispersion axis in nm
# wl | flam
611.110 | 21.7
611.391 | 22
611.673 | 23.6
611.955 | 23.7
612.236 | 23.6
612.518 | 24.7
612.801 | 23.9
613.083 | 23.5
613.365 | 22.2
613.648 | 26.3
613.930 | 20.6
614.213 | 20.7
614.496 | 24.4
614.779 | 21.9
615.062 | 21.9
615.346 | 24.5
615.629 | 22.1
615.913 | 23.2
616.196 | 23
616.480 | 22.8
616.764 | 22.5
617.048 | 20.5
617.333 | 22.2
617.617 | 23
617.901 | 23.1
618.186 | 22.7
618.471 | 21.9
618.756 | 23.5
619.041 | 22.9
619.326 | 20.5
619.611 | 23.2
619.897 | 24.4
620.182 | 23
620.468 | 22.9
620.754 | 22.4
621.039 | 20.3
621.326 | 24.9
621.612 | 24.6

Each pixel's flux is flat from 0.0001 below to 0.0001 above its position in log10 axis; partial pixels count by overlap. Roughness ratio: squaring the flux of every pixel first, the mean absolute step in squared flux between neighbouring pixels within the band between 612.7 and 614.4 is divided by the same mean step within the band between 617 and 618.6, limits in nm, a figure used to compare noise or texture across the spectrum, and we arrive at 3.28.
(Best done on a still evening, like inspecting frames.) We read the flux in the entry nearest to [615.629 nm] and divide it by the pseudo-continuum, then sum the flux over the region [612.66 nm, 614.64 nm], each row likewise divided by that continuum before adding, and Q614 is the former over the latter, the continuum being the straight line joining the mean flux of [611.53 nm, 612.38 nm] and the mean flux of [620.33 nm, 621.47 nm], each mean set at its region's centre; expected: 0.138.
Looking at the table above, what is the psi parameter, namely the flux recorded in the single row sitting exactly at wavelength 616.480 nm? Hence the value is 22.8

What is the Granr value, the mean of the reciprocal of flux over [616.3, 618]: 0.0448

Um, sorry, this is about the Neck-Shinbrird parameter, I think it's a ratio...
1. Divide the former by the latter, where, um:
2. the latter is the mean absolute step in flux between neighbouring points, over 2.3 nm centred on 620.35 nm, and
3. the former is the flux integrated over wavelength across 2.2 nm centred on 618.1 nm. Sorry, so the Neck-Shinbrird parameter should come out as 28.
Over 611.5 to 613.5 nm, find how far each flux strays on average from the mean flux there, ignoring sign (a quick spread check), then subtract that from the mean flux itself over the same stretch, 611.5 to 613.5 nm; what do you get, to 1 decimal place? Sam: 23.2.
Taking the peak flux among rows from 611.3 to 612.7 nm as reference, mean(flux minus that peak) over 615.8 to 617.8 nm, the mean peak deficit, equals -2.24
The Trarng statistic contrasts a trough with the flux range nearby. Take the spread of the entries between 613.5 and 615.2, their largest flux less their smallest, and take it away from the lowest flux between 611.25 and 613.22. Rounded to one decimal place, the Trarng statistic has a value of 16.3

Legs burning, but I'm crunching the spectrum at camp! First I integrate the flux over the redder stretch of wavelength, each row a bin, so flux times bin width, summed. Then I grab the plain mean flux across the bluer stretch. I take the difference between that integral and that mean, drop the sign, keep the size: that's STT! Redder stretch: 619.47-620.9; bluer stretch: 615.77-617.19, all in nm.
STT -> 11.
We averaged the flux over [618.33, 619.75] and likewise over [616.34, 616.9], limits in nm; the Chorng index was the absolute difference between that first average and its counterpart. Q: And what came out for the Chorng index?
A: 0.25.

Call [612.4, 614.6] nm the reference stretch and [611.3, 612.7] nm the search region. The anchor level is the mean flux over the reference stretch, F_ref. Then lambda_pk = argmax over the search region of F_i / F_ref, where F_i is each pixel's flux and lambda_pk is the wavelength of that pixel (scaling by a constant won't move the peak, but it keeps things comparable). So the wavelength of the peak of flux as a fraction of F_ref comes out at 612.518 nm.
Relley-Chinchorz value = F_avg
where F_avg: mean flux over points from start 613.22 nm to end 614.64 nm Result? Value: 22.8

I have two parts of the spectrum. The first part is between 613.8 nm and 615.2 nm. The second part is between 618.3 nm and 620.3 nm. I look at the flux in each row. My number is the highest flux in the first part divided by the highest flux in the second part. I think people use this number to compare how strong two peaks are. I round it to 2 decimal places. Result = 1.00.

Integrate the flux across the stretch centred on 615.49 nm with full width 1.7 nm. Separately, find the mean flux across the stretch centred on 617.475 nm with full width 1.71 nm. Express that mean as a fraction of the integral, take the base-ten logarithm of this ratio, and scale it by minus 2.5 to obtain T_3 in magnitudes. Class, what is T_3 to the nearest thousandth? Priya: 0.597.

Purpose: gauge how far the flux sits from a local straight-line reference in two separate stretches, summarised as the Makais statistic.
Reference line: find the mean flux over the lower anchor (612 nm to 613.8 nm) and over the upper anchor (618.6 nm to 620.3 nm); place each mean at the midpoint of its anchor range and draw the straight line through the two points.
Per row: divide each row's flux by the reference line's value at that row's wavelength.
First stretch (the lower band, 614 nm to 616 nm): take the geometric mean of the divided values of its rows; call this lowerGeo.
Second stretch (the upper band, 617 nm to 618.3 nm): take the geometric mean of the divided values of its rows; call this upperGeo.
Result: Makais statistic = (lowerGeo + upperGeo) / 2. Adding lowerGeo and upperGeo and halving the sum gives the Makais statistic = 0.958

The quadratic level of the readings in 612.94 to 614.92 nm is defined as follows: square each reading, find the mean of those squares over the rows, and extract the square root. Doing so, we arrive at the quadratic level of 22.9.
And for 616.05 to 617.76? 22.4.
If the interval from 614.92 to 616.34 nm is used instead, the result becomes 23.0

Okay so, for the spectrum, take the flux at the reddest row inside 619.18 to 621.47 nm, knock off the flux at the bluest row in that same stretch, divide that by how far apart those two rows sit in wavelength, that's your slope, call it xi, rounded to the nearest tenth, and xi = 2.2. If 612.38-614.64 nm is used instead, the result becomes -0.2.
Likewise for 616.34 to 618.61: -0.5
